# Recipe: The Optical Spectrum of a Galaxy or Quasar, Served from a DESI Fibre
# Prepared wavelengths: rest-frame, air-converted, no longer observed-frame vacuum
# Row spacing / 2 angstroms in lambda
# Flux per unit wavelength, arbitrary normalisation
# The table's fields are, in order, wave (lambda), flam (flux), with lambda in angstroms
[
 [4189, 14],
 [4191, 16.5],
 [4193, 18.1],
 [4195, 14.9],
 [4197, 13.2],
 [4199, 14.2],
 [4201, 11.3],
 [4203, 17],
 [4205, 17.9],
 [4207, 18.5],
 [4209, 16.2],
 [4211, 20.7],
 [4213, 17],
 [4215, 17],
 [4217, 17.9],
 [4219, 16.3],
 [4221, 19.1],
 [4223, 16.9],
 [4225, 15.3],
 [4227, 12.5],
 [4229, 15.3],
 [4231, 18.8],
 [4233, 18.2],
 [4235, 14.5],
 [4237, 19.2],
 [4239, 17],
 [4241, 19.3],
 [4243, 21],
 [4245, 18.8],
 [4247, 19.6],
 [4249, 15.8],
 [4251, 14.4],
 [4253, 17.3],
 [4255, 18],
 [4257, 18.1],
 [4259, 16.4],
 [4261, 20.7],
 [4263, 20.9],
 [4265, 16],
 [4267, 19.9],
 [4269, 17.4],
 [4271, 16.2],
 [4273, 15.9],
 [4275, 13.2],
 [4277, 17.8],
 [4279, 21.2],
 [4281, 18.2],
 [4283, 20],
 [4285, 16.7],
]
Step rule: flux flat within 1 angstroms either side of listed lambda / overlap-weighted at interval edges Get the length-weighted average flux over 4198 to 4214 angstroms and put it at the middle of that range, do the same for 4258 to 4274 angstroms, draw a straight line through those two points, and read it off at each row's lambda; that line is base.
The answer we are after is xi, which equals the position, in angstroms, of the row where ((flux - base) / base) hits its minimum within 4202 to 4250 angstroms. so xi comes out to 4227 angstroms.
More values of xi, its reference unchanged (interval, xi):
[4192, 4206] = 4201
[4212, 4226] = 4225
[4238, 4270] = 4251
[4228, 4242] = 4235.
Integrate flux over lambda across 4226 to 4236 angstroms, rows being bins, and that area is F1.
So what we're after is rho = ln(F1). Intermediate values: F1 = 159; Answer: 5.1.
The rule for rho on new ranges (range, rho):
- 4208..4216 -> 5.0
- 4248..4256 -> 4.9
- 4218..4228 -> 5.1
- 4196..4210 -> 5.4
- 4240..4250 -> 5.2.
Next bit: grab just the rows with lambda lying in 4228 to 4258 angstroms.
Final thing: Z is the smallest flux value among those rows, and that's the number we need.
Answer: 14.4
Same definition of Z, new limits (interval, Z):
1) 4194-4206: 11.3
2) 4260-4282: 13.2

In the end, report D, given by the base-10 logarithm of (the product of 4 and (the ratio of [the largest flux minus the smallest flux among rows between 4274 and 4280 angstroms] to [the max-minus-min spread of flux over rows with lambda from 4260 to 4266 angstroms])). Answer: 0.81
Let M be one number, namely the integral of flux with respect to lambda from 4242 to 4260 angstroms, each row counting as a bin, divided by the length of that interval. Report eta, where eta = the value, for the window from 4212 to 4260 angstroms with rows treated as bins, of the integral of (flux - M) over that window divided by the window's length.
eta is -0.5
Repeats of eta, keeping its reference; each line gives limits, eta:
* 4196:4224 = -1.1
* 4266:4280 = -0.3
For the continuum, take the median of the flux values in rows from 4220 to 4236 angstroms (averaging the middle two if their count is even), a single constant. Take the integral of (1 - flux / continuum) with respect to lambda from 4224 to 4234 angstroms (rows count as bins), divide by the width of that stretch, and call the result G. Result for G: 0.00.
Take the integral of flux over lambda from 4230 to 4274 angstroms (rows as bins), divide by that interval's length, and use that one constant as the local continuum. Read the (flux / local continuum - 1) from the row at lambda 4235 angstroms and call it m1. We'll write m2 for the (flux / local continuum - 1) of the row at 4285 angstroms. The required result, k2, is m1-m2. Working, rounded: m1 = -0.19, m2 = -0.07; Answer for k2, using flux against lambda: -0.12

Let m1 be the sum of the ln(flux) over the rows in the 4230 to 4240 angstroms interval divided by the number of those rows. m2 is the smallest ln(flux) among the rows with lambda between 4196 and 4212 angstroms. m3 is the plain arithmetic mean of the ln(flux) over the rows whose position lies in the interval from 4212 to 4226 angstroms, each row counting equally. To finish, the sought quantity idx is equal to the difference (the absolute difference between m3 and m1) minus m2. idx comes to -2.40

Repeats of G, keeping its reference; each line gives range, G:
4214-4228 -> -0.02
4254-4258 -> -0.12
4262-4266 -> -0.15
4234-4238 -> -0.05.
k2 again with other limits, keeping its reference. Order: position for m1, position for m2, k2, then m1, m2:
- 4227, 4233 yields -0.32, -0.30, 0.02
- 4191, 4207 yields -0.11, -0.08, 0.03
